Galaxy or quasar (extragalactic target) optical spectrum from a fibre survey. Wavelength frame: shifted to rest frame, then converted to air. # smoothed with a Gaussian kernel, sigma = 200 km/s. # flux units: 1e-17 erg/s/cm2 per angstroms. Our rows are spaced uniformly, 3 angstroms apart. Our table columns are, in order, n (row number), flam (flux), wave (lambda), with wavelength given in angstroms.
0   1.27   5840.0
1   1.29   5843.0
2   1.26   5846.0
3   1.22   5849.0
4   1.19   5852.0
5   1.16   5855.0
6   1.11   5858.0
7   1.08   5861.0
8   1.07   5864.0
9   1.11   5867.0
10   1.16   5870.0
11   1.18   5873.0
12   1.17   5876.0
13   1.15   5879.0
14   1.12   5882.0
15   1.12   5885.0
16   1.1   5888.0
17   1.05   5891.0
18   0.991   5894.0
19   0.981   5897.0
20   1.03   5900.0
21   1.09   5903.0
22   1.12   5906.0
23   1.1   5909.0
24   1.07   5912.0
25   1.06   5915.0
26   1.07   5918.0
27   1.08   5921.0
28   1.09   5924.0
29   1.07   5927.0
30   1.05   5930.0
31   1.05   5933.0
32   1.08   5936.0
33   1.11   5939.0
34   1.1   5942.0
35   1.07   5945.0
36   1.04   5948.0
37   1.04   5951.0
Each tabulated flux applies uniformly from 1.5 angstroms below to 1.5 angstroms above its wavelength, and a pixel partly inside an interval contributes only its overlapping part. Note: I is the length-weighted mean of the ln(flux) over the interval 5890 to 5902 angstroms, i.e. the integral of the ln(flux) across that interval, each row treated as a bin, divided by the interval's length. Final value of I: 0.01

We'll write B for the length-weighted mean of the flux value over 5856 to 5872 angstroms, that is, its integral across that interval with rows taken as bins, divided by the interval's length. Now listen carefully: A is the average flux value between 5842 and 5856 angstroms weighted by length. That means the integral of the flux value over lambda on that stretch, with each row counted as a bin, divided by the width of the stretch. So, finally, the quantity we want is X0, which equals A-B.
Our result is 0.11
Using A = 1.22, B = 1.11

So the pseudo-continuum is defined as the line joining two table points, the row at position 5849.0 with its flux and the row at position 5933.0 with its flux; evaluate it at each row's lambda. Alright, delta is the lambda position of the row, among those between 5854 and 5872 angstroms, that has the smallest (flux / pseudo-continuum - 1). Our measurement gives 5864.0 angstroms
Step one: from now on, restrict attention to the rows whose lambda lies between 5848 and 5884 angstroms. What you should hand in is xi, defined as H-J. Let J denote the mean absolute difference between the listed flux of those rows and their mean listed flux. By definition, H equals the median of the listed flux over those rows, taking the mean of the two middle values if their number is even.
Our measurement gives 1.12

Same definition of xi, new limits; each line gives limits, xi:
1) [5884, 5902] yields 1.00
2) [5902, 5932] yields 1.06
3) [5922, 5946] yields 1.06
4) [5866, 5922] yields 1.06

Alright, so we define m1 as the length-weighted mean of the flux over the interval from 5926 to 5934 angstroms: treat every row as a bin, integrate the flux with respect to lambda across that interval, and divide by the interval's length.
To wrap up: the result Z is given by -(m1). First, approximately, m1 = 1.06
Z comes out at -1.06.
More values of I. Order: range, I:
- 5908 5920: 0.07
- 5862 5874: 0.12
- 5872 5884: 0.14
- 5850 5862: 0.13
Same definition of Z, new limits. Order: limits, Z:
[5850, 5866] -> -1.12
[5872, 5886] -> -1.15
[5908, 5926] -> -1.08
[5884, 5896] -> -1.06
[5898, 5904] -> -1.05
